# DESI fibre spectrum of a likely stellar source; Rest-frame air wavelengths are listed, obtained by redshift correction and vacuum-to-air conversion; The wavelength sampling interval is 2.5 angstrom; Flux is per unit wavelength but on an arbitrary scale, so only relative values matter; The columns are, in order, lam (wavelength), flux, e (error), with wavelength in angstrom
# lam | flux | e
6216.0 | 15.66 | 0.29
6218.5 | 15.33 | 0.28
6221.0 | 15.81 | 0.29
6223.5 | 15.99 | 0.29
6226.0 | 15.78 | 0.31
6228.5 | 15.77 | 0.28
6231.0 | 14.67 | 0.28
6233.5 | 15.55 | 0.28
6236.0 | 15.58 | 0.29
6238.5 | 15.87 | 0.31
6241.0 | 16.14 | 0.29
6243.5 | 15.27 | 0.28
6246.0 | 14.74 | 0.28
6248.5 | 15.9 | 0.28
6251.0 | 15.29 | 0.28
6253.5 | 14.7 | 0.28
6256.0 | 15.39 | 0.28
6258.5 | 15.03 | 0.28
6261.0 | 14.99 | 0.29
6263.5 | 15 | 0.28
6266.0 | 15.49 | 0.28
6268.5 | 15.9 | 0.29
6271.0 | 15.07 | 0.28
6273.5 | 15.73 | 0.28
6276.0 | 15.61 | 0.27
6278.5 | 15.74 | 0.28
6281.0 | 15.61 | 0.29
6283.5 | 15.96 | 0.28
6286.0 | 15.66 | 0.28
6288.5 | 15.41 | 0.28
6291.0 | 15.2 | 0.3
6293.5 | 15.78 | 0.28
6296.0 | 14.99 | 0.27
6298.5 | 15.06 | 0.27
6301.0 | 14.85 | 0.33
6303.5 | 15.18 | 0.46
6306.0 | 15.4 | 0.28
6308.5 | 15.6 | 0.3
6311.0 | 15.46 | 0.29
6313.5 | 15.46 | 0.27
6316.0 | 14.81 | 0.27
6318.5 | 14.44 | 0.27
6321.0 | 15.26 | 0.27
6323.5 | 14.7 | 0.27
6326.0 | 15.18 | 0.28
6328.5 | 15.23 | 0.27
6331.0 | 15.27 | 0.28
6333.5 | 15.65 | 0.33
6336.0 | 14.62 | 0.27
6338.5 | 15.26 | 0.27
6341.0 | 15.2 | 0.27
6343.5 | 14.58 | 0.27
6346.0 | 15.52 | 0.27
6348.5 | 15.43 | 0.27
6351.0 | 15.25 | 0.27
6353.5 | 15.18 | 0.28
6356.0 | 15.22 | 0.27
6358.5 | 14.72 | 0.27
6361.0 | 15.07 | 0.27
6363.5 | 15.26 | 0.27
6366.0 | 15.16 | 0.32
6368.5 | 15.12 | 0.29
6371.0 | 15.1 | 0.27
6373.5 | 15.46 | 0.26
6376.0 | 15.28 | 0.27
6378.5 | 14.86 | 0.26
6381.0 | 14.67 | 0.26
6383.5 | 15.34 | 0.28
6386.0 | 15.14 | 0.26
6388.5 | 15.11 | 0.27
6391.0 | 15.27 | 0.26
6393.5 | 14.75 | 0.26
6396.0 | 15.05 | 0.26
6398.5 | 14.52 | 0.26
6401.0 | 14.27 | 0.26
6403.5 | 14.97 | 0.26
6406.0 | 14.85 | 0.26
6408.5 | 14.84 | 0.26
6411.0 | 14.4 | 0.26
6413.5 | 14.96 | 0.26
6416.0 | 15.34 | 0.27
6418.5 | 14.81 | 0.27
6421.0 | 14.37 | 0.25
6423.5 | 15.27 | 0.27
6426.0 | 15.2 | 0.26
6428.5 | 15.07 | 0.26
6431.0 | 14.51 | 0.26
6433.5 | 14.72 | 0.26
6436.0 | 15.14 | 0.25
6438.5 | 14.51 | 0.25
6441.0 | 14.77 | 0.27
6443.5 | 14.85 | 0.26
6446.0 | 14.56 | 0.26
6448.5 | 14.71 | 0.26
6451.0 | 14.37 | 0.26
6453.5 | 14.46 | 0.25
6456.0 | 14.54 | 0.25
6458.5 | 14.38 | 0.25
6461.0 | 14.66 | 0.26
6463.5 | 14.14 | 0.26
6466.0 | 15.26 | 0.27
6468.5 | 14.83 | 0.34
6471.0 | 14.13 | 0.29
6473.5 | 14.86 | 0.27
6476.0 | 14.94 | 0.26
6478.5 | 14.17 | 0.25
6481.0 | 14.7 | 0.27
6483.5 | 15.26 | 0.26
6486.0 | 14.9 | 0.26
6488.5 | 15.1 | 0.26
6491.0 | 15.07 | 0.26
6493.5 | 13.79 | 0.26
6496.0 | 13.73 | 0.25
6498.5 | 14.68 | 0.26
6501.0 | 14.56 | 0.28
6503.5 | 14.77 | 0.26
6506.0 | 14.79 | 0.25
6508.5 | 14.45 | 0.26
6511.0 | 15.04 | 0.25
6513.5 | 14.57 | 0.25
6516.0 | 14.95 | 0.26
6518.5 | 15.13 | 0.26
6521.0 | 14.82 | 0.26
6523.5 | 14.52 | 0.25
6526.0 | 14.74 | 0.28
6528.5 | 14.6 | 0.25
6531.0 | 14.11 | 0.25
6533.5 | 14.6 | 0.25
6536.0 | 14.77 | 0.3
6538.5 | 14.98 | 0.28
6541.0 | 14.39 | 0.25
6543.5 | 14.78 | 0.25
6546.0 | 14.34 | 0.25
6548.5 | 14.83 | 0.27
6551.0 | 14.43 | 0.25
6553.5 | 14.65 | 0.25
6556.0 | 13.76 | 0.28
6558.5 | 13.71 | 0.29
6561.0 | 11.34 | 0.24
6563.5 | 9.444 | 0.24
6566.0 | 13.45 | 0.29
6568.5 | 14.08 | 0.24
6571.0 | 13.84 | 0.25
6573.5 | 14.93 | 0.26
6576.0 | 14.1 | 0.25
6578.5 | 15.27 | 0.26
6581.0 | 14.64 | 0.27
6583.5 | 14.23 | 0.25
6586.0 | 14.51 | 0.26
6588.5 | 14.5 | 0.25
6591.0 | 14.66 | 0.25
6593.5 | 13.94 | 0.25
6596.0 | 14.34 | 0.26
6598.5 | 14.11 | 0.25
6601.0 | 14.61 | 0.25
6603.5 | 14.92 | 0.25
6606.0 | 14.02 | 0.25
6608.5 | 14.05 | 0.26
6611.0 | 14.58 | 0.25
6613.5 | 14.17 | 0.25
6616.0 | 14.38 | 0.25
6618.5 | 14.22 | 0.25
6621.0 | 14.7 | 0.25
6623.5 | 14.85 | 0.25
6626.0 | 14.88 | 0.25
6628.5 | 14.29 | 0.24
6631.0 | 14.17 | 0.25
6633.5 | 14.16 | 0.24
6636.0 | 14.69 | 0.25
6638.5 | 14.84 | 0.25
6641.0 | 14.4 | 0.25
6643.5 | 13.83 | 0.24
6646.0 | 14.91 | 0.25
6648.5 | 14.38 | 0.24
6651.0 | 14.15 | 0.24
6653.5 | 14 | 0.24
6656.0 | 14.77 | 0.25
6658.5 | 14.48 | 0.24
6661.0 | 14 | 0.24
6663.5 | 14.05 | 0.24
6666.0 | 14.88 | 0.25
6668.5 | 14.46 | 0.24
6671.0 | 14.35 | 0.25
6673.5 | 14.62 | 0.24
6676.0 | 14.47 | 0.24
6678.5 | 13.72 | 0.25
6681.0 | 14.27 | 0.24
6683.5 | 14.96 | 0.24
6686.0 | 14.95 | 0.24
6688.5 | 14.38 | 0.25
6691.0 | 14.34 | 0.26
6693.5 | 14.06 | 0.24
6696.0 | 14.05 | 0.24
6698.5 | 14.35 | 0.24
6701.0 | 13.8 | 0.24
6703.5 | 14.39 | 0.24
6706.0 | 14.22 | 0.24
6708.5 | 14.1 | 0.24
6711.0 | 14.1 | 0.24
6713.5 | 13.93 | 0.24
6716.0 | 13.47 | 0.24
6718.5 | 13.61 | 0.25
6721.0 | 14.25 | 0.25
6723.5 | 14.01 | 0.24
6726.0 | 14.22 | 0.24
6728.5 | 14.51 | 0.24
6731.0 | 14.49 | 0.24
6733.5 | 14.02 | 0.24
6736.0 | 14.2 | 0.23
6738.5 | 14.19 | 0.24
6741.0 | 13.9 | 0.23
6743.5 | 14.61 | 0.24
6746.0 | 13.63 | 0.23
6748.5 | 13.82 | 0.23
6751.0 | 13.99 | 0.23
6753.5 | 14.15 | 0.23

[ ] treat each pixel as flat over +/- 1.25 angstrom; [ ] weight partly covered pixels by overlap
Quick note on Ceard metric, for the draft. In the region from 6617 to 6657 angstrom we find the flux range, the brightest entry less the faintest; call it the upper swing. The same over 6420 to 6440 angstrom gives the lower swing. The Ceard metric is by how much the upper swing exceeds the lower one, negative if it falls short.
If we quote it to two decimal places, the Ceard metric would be 0.18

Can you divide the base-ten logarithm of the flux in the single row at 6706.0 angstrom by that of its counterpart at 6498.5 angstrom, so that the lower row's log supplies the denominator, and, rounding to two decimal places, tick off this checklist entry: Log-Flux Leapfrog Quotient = 0.99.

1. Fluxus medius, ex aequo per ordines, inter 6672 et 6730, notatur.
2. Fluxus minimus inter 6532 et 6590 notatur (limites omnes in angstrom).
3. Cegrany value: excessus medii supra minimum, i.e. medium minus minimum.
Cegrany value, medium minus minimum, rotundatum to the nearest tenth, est 4.8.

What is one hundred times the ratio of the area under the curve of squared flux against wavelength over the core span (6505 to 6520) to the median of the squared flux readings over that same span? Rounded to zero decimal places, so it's 1491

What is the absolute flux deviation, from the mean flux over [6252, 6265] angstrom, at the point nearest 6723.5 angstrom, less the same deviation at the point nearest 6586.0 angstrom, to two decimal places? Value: 0.50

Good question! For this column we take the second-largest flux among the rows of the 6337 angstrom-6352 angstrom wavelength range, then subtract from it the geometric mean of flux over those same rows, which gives 0.23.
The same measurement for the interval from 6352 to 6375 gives 0.12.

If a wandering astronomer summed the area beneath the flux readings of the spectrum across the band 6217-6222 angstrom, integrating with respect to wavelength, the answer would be 77.8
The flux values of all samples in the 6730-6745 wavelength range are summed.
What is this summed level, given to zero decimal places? 85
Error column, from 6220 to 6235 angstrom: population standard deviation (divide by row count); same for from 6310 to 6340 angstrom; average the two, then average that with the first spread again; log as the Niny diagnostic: 0.012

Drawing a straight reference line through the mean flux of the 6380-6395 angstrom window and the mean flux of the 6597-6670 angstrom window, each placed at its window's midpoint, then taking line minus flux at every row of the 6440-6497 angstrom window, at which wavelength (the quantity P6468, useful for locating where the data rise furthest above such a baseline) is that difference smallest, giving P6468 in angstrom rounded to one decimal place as 6483.5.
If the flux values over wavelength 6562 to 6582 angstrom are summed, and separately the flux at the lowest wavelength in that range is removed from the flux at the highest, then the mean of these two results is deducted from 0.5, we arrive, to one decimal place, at -57.0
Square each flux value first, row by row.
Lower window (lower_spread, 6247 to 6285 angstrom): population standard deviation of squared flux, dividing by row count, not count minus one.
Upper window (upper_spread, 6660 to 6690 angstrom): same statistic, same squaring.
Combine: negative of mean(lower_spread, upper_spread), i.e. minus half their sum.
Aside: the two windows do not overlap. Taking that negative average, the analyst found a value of -11.2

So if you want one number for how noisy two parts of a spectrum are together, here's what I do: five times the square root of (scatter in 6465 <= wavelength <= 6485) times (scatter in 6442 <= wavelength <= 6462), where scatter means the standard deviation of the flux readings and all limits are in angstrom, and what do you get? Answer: 1.3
